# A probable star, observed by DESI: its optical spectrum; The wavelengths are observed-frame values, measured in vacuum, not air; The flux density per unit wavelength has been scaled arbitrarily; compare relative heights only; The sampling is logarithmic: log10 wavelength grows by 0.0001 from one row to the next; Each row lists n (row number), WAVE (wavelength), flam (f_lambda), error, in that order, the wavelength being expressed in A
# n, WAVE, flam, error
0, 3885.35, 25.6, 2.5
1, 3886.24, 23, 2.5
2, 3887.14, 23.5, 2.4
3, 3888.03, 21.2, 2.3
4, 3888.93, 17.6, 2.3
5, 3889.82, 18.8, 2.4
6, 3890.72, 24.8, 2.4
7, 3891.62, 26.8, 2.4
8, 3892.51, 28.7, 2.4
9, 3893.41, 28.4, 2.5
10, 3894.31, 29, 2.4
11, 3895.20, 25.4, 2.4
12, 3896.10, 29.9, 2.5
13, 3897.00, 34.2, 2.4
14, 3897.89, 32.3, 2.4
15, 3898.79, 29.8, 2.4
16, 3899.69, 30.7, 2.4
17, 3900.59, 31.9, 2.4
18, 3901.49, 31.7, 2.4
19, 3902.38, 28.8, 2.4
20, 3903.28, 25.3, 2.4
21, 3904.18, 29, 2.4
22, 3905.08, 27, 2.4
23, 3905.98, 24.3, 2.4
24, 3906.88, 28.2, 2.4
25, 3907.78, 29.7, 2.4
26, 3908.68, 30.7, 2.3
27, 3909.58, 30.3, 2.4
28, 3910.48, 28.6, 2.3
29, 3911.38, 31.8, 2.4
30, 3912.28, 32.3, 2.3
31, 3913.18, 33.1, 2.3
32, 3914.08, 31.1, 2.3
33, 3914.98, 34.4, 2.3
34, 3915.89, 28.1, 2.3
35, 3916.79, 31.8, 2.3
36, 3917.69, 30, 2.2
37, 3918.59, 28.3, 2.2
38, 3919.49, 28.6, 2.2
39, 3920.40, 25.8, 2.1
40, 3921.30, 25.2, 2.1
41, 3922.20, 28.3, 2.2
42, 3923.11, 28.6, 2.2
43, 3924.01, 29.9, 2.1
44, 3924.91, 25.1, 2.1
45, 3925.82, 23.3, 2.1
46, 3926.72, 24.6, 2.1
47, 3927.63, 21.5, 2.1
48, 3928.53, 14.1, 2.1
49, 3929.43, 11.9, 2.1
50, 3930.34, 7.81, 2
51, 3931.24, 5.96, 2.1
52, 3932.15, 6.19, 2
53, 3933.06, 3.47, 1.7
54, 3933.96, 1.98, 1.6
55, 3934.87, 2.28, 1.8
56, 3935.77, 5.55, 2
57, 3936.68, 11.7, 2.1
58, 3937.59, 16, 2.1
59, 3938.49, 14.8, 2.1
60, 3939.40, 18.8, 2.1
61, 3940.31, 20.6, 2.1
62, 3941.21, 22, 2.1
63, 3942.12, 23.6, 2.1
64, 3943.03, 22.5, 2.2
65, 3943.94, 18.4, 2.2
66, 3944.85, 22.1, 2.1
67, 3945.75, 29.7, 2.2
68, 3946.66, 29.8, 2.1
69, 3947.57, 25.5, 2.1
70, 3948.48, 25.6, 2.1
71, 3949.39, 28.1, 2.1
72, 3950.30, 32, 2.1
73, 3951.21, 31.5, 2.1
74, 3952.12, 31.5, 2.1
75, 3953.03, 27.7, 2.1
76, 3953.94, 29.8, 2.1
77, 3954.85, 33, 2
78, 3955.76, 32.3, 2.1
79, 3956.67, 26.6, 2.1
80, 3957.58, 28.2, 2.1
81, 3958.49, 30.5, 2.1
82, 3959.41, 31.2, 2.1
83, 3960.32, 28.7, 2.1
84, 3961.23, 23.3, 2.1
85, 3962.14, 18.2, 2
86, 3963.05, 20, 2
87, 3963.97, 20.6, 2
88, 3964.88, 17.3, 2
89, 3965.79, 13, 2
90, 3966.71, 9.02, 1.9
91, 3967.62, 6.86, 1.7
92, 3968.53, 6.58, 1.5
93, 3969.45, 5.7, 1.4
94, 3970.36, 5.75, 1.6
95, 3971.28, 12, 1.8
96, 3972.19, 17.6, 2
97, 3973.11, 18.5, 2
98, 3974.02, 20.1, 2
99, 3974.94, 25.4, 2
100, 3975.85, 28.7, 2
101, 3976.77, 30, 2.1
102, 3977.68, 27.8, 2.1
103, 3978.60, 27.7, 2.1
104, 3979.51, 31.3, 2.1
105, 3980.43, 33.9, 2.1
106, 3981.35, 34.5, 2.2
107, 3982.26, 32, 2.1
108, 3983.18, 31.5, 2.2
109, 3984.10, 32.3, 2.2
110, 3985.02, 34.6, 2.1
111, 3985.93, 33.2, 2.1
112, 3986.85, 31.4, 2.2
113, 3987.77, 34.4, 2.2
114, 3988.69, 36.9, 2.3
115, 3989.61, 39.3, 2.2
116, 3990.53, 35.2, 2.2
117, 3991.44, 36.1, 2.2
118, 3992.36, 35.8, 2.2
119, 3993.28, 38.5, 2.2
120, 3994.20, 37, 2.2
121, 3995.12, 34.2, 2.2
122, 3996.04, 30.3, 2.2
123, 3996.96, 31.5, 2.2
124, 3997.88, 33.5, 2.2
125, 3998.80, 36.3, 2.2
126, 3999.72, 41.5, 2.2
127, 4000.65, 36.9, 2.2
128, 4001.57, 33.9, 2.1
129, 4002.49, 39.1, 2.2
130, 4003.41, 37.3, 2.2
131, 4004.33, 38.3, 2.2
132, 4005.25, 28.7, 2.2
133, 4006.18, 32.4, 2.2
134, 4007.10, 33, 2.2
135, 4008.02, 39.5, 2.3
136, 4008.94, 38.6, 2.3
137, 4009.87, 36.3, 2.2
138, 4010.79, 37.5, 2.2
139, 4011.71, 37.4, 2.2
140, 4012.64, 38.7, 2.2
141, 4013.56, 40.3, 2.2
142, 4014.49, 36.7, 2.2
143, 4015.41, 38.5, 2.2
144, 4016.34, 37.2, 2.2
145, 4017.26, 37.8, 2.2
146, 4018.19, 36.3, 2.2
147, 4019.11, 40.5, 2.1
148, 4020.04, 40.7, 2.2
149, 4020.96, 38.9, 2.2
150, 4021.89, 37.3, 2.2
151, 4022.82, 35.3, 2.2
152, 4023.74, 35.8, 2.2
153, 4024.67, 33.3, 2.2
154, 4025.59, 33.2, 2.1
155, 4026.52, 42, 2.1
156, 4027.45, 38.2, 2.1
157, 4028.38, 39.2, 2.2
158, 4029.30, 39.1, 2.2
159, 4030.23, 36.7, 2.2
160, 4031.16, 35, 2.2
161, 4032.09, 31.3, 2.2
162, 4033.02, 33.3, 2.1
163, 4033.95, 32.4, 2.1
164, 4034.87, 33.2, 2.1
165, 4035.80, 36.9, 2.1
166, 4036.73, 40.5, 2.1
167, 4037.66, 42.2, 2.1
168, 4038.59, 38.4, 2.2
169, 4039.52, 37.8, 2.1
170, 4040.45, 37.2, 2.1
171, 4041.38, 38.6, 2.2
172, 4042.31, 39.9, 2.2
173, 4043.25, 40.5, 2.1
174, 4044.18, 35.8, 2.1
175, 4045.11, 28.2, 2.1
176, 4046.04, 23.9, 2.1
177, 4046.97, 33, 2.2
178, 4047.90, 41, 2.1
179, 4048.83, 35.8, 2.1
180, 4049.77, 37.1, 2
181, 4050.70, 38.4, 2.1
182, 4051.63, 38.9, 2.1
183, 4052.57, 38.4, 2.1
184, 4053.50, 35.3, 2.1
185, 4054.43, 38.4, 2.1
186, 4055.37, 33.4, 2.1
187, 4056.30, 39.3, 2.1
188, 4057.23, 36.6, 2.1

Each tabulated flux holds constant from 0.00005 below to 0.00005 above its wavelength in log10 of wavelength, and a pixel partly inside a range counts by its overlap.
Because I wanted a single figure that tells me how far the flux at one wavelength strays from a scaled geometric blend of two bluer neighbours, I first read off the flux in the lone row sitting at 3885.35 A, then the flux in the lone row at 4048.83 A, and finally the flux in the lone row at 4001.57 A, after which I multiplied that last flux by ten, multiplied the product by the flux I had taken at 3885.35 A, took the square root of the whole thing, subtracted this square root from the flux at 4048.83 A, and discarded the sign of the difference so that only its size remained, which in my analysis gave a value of 57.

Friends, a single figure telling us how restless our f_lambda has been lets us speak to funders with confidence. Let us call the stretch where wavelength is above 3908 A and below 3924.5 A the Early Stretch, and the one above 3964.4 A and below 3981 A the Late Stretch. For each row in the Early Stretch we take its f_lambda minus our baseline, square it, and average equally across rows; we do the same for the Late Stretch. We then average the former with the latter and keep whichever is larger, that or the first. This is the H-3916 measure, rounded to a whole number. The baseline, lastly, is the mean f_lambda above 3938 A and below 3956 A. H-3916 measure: 81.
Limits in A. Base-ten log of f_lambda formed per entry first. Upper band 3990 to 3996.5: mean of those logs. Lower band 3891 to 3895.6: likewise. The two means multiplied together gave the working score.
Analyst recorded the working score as 2.23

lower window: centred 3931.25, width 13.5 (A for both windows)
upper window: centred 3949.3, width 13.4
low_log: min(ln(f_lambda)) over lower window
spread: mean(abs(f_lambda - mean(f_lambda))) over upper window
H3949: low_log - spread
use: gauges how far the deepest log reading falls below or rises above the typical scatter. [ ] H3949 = -2.8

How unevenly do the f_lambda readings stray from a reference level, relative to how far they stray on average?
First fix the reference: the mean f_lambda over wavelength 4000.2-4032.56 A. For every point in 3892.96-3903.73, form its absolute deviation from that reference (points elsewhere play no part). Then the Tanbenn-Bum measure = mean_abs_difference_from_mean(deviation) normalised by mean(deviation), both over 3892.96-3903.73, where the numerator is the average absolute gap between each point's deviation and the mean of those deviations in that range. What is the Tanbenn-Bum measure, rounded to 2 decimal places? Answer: 0.28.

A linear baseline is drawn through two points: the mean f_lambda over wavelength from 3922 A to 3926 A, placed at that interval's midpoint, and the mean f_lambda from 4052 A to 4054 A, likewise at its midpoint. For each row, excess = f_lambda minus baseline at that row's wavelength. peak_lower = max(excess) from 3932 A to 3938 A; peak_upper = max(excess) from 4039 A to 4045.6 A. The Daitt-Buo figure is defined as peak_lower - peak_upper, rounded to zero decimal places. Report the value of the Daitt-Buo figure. -16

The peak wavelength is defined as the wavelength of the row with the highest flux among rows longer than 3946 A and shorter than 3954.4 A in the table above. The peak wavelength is 3950.30 A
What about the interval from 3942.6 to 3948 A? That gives 3946.66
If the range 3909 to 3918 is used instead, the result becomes 3914.98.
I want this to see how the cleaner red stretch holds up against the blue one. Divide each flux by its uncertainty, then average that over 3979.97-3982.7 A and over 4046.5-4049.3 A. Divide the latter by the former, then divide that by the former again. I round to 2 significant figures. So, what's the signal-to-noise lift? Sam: 0.070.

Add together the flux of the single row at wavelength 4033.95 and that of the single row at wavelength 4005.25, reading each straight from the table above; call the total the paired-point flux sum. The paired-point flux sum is 61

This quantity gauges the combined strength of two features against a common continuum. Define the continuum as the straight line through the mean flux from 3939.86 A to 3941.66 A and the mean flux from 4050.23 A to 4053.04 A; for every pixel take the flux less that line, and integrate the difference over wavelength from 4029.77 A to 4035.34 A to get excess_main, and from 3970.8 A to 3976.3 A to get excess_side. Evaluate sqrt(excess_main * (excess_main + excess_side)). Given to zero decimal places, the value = 22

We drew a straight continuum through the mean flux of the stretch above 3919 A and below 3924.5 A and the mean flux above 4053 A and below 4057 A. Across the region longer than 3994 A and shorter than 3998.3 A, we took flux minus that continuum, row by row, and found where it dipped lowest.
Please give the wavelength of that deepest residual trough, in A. 3996.04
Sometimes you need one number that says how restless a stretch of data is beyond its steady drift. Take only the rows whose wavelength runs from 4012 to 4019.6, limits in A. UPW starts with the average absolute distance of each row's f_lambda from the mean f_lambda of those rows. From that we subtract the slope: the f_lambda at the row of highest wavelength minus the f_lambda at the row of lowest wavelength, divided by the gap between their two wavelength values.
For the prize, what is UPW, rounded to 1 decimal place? 1.0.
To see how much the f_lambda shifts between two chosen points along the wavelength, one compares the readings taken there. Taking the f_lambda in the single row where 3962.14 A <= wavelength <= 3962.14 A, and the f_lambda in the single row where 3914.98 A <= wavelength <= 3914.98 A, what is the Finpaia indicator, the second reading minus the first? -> 16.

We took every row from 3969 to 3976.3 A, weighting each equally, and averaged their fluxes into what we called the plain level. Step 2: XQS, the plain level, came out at 17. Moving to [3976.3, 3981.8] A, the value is 31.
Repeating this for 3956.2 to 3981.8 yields 21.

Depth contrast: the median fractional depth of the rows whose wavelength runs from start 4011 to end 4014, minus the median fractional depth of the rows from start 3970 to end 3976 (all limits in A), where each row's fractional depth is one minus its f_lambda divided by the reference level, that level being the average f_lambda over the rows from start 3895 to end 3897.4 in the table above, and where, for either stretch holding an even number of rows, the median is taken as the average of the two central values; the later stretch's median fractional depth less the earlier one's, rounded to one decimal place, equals -0.7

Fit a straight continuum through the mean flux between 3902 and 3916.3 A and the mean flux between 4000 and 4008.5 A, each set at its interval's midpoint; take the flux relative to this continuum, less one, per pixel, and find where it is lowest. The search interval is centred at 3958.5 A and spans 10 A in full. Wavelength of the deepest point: 3962.14 A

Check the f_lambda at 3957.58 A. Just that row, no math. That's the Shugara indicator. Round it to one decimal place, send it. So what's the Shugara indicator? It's 28.2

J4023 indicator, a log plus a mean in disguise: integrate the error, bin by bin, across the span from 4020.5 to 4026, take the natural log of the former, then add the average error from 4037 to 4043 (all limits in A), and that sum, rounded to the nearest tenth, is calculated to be 4.6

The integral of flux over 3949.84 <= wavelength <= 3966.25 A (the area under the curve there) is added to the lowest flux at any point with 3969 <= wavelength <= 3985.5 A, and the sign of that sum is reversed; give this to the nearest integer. -439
